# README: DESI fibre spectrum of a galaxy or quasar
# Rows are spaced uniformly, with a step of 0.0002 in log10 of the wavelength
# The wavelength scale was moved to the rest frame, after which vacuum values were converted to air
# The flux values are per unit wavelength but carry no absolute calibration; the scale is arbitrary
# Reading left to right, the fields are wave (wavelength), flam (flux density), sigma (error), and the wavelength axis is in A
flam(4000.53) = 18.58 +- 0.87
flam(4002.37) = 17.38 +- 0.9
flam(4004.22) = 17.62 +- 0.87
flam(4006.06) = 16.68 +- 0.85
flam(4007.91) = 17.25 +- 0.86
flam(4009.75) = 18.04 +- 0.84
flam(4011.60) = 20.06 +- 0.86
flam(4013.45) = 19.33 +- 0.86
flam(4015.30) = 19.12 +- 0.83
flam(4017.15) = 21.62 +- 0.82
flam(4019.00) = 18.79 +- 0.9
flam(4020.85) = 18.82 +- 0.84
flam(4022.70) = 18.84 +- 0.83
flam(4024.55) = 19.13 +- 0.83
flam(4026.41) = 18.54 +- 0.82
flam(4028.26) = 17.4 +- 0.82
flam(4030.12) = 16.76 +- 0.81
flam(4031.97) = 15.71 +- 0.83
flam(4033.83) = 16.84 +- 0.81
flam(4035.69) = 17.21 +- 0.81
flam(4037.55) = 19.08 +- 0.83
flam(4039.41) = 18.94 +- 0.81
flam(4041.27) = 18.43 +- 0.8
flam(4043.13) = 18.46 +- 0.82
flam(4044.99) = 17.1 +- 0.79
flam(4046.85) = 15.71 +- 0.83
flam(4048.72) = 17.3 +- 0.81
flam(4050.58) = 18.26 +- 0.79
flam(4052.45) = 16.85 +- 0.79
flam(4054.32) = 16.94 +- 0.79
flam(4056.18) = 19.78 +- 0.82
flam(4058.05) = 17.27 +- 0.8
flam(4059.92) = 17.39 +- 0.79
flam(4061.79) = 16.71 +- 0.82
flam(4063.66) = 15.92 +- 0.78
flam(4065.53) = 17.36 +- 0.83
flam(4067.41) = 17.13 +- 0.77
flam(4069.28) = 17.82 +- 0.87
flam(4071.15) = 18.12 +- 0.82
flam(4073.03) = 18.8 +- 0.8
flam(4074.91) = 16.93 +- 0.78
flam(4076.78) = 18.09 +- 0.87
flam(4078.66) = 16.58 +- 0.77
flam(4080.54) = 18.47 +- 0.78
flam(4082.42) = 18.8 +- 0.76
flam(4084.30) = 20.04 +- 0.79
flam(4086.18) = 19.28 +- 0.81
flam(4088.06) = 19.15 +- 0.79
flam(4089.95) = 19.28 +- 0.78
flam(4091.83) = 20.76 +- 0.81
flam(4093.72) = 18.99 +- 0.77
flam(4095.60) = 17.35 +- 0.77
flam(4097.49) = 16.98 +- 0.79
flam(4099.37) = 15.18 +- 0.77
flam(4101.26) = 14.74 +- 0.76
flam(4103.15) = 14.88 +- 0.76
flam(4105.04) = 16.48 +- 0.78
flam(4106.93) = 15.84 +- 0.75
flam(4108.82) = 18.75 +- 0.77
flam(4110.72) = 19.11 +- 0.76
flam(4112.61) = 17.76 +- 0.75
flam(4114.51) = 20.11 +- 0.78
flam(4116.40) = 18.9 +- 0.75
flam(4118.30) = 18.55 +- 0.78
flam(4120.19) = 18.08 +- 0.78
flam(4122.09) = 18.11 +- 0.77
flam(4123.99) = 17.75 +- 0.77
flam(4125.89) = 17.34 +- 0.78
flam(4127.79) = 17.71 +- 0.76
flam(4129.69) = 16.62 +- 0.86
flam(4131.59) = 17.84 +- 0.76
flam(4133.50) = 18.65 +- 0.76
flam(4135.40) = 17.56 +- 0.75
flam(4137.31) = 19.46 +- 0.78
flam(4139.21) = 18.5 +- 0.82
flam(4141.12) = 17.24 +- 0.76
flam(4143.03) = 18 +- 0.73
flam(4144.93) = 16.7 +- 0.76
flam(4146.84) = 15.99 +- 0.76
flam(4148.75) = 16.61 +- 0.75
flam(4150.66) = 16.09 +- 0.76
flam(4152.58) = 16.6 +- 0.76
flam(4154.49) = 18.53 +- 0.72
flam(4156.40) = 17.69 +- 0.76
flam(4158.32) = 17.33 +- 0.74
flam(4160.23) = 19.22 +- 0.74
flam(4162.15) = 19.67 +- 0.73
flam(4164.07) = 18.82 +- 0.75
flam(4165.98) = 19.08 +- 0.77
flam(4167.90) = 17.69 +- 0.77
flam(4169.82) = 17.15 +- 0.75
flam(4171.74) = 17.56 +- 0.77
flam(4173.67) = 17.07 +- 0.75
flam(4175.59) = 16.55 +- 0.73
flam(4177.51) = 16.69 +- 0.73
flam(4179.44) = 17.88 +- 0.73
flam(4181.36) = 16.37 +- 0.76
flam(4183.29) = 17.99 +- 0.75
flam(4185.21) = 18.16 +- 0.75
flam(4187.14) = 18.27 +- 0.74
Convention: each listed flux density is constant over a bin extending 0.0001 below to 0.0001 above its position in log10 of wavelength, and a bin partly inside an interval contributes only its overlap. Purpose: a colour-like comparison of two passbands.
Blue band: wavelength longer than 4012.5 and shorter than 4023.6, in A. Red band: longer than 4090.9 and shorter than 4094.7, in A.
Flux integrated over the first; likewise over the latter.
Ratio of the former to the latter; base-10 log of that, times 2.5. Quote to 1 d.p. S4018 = 1.1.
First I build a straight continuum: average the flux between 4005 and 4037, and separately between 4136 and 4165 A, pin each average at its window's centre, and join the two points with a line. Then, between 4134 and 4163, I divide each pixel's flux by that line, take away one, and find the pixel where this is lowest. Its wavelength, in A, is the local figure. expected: 4146.84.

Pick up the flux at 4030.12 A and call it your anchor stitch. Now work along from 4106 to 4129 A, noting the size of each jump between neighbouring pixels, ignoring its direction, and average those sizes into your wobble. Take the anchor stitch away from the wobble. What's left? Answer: -15.8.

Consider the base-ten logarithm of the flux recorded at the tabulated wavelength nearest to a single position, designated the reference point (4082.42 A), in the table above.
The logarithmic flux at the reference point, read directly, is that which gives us 1.27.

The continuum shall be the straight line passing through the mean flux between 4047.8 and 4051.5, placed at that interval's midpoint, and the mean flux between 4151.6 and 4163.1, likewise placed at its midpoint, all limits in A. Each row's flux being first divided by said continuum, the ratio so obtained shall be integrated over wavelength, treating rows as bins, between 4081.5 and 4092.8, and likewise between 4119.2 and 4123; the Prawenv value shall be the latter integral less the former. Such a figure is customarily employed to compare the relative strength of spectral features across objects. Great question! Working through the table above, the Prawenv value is -9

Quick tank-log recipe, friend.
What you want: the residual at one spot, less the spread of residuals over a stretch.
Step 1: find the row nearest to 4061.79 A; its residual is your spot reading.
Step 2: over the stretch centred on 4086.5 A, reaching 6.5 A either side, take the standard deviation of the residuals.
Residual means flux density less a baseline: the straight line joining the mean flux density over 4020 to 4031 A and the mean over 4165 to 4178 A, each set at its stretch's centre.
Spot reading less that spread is -2.1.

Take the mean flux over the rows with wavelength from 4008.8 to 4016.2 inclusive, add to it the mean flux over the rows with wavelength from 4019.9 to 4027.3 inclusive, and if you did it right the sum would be 38.0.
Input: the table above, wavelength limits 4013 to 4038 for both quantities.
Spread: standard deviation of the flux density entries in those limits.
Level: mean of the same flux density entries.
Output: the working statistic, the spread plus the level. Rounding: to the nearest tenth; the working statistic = 19.8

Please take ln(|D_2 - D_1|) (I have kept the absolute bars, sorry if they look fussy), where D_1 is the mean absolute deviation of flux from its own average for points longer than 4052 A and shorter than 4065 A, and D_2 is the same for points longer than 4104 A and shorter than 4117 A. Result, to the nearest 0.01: -0.73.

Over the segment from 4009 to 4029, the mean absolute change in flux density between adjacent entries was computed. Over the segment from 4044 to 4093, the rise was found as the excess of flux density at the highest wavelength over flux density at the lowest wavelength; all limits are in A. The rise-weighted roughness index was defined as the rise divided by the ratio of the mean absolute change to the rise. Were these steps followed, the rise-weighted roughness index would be 13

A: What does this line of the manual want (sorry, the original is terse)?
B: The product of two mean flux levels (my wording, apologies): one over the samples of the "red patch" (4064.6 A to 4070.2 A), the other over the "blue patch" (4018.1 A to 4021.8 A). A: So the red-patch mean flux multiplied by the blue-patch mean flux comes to 328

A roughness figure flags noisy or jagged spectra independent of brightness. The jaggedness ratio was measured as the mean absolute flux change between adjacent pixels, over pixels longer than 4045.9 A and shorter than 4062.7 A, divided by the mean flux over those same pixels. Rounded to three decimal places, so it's 0.073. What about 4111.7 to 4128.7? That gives 0.038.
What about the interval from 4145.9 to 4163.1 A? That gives 0.051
